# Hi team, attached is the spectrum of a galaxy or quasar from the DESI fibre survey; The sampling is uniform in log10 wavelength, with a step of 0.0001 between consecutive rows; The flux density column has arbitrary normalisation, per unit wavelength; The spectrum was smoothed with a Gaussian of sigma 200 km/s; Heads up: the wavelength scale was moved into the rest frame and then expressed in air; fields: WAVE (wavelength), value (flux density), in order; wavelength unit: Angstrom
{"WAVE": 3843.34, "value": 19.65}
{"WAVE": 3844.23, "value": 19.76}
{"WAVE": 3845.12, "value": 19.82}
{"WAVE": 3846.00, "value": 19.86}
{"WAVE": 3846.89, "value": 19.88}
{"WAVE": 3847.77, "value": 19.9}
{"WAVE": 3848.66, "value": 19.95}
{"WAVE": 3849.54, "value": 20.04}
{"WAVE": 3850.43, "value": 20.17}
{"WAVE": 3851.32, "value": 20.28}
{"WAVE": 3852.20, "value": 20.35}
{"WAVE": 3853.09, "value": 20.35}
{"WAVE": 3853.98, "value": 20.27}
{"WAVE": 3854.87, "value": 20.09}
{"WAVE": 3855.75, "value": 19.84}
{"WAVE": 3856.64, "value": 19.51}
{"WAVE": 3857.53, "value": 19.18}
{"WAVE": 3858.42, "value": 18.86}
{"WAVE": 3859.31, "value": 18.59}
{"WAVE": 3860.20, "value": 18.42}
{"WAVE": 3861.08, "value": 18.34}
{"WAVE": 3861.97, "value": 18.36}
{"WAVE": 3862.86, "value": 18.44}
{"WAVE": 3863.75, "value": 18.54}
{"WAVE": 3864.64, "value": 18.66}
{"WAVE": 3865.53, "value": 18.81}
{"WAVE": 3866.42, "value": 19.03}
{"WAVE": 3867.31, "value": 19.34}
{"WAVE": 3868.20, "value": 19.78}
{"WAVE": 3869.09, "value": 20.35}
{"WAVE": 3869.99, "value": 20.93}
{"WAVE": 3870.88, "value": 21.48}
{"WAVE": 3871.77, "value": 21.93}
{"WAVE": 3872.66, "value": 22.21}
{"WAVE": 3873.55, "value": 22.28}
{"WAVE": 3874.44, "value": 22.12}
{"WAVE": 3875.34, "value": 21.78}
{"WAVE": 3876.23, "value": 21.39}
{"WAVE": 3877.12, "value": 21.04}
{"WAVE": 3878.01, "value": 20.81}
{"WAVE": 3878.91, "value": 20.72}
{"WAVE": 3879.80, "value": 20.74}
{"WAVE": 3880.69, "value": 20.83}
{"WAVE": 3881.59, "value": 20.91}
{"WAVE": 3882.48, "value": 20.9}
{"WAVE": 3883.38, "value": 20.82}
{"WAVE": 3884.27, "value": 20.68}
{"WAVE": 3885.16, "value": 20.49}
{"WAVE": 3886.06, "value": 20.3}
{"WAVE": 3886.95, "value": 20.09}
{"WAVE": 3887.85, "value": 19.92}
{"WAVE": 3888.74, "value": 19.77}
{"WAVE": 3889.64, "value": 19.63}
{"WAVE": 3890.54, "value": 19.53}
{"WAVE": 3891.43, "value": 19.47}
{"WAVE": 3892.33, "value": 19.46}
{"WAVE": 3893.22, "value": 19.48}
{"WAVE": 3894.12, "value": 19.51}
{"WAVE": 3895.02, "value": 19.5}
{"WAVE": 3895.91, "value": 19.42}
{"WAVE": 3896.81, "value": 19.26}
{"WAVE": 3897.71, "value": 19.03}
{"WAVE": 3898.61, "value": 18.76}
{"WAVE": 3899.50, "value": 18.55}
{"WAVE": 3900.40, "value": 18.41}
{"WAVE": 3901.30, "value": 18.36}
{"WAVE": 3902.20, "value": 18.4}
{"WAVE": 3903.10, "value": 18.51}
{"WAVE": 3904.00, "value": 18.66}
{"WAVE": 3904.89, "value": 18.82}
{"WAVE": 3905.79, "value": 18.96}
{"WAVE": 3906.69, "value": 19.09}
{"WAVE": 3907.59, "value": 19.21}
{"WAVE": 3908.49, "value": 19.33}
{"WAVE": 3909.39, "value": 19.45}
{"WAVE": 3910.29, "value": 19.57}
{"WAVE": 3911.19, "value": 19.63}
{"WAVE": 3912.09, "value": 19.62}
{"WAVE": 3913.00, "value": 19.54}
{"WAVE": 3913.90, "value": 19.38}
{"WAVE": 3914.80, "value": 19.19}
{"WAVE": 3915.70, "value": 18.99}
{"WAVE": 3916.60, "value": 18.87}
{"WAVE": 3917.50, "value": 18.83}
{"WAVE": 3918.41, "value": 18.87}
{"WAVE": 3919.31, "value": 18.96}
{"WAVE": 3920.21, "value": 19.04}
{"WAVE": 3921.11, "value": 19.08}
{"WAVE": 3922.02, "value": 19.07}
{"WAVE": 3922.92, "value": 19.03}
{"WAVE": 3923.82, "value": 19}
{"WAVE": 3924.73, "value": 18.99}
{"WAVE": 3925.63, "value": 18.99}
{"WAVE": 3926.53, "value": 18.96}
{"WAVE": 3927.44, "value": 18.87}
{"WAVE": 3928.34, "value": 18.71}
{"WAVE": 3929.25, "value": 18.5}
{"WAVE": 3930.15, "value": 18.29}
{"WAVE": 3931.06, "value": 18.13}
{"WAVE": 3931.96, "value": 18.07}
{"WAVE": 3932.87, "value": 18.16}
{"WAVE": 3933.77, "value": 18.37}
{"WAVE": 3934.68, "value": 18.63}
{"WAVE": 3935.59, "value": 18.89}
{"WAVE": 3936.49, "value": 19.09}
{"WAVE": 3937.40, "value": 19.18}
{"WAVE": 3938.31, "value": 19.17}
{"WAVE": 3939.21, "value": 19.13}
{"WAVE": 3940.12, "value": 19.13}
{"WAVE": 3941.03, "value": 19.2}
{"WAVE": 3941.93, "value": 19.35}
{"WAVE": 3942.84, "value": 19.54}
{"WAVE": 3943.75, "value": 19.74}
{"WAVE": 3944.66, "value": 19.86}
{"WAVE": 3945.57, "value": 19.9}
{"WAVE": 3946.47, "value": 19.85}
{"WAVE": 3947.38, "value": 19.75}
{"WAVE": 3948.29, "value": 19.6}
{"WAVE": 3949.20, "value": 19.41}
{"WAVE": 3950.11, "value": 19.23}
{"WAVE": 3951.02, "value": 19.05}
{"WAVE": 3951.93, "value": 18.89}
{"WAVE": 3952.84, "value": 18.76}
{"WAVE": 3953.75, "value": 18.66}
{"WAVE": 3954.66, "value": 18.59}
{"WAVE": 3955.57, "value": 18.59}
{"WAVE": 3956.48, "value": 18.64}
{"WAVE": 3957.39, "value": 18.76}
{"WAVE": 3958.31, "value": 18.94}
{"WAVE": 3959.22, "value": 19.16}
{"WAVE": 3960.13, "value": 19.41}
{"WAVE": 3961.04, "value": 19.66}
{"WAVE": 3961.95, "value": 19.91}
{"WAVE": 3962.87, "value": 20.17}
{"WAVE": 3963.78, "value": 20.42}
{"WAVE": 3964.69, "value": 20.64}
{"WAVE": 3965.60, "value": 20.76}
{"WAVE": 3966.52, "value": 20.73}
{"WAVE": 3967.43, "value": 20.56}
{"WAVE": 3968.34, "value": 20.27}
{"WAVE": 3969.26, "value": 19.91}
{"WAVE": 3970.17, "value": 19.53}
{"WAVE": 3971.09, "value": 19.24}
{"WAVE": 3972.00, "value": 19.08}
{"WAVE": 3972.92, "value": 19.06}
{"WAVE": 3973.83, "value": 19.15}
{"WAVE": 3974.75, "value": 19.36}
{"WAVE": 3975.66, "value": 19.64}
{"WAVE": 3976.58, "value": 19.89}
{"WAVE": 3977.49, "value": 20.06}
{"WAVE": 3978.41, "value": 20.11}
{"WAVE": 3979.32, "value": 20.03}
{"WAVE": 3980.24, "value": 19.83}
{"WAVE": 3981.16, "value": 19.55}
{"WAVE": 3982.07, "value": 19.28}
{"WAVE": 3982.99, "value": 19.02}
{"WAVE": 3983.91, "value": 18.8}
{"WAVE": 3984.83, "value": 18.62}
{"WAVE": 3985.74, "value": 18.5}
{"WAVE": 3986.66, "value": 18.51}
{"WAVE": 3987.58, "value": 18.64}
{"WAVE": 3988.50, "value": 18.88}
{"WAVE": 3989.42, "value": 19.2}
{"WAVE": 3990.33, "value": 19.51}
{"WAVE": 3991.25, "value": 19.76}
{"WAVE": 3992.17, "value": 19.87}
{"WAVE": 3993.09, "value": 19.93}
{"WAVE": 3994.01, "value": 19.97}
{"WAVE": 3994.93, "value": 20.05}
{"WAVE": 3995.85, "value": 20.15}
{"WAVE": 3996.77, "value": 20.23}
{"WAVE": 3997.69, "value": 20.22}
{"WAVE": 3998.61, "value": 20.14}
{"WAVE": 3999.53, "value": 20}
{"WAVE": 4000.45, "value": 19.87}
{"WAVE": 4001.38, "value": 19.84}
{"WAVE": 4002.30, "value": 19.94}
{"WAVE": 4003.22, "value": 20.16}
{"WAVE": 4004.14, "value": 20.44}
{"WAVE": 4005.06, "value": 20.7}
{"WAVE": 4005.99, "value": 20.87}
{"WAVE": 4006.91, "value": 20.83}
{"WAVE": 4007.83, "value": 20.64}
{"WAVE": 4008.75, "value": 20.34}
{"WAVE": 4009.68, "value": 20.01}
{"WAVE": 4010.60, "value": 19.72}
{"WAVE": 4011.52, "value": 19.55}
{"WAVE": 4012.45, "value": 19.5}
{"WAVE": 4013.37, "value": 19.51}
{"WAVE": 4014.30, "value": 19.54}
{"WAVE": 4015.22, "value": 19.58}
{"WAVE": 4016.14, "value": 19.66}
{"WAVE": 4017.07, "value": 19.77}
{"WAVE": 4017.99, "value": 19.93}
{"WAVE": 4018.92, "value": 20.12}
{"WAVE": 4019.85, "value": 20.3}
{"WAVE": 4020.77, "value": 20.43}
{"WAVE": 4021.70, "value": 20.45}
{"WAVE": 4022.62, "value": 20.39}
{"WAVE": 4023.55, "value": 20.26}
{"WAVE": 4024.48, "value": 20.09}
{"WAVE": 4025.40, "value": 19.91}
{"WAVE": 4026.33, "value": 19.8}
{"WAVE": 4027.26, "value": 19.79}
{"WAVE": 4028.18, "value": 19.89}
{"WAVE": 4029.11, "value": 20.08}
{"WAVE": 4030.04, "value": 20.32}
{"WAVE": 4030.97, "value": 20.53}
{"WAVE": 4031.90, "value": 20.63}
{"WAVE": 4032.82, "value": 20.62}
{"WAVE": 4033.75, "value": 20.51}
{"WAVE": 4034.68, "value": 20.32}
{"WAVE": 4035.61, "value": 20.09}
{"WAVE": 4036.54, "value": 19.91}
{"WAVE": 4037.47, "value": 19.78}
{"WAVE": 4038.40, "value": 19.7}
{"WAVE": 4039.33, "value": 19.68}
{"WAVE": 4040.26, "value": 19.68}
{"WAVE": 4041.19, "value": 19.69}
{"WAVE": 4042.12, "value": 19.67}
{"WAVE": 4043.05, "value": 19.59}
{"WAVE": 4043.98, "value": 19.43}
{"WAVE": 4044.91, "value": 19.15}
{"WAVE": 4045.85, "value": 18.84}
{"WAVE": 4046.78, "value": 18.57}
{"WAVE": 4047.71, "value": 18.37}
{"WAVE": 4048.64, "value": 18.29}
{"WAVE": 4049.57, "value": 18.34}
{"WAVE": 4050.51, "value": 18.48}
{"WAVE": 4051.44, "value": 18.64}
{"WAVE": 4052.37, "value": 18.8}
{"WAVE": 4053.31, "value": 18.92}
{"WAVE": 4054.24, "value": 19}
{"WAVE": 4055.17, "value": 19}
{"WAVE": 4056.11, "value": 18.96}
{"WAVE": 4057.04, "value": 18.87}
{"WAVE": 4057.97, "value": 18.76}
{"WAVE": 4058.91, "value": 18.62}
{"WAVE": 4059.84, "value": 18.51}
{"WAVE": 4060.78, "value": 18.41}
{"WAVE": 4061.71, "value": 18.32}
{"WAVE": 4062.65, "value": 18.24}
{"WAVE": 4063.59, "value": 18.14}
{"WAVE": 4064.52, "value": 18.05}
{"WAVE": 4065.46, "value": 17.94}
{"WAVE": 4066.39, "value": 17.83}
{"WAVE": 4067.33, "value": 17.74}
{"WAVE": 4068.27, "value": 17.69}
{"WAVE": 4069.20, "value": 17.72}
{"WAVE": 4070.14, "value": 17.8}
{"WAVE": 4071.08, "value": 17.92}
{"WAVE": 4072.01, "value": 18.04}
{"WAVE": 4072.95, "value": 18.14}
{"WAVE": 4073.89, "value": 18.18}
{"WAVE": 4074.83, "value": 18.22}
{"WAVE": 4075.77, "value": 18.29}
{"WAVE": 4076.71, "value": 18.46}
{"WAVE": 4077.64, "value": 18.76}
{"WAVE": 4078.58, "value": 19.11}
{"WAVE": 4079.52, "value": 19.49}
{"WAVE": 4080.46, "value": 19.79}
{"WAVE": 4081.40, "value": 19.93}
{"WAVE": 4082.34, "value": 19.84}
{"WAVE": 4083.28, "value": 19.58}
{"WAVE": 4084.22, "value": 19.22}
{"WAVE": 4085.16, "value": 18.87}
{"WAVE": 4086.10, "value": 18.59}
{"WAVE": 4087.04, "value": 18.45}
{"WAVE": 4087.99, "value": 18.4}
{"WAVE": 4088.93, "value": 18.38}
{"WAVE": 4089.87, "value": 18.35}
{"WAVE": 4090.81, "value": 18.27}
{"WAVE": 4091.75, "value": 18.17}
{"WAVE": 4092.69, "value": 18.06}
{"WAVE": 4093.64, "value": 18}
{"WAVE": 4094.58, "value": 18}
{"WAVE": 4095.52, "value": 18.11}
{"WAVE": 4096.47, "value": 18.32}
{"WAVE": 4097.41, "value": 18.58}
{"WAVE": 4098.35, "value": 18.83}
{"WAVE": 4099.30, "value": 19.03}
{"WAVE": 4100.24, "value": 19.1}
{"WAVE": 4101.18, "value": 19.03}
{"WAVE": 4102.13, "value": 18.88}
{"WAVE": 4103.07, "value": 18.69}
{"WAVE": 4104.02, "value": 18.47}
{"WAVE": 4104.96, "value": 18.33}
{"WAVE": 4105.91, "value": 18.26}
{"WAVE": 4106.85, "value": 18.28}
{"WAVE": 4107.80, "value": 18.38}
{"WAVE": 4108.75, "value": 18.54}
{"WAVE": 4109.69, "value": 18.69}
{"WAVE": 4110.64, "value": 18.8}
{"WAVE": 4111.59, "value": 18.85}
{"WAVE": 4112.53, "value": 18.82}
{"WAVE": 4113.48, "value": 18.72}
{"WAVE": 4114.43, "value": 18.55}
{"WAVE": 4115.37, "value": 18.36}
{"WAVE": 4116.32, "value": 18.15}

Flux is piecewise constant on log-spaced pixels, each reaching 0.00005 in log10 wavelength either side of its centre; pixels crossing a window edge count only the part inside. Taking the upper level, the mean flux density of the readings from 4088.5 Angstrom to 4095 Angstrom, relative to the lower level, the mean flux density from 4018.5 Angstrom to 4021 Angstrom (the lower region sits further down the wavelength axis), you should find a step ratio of 0.90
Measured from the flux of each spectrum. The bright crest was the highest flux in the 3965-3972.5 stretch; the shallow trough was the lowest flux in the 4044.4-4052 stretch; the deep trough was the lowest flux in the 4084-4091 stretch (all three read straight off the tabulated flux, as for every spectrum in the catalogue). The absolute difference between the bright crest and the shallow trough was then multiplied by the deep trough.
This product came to 45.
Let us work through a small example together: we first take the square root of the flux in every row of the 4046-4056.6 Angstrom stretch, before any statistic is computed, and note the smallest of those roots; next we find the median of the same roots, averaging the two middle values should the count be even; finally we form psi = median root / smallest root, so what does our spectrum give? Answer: 1.01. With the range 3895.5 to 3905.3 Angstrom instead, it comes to 1.01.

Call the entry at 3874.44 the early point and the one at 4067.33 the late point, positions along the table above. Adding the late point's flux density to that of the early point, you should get 39.9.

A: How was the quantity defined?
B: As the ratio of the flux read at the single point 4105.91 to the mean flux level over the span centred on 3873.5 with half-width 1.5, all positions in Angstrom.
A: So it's 0.82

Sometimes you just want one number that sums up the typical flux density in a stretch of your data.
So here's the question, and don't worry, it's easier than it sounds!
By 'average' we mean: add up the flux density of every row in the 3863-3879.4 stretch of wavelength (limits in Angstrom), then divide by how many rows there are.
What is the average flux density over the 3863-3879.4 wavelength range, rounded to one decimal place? 20.6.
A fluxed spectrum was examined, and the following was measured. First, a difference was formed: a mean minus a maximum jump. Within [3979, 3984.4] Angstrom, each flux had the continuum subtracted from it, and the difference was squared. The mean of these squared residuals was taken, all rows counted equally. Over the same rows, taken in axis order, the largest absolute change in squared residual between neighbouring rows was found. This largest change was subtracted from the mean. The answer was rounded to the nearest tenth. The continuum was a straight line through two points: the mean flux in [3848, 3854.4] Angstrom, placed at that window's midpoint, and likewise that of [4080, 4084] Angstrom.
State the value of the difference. 0.0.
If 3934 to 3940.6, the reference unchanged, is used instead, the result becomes 0.4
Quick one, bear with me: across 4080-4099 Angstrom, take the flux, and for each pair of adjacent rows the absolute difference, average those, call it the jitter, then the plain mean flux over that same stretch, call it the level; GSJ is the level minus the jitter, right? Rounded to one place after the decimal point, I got 18.5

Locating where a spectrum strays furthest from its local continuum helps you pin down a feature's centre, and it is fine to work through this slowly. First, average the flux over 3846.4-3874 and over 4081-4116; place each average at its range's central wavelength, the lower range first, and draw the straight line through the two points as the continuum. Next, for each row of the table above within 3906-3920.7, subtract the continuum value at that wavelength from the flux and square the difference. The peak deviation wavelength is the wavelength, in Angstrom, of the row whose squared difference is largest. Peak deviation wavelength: 3917.50 Angstrom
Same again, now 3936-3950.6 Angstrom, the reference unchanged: 3945.57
